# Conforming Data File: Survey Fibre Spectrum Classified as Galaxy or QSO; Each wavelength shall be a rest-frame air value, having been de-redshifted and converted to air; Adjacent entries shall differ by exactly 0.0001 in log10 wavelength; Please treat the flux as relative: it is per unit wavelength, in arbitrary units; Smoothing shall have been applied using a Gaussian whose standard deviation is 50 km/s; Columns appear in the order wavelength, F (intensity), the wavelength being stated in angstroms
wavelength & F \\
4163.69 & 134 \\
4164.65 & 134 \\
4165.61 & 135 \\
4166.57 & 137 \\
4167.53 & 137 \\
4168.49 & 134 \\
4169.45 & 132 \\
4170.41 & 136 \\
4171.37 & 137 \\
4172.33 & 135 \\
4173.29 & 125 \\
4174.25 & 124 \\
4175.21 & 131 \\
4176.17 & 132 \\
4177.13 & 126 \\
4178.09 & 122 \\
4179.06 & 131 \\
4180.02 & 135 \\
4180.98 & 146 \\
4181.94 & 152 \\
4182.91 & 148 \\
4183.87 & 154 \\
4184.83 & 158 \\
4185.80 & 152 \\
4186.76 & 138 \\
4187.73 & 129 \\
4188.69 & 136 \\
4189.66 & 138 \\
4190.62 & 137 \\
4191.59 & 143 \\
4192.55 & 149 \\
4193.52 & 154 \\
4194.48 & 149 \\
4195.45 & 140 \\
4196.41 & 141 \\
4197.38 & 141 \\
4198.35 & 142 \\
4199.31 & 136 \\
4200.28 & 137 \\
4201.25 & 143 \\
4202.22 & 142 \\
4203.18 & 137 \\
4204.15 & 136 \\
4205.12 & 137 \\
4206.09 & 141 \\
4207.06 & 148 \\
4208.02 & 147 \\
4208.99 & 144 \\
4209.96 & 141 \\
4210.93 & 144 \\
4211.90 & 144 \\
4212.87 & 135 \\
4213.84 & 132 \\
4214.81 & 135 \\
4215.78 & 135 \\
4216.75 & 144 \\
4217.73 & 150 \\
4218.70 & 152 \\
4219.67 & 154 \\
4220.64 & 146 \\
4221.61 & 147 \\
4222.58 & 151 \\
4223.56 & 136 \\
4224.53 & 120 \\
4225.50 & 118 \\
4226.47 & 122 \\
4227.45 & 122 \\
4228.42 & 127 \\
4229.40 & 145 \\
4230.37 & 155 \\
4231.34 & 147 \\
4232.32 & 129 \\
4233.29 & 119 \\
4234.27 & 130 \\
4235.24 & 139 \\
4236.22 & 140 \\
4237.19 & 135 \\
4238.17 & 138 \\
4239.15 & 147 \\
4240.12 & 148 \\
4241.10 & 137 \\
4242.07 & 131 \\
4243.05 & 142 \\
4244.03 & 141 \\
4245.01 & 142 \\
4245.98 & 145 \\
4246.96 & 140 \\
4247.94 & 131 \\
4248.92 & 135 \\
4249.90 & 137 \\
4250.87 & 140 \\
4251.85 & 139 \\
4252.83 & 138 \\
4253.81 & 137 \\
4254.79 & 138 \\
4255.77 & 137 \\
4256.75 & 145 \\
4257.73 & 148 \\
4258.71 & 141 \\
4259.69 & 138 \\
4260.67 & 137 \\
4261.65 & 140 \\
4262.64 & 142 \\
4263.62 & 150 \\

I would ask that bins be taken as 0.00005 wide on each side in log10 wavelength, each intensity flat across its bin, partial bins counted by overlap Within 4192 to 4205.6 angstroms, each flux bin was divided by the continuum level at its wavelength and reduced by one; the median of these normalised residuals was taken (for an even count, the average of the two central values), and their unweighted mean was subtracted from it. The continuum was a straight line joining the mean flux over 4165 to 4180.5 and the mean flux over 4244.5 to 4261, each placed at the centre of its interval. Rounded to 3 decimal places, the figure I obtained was -0.004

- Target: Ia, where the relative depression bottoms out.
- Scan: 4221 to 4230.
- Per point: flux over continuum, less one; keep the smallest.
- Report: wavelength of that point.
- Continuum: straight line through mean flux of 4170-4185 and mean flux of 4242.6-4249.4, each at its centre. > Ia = 4225.50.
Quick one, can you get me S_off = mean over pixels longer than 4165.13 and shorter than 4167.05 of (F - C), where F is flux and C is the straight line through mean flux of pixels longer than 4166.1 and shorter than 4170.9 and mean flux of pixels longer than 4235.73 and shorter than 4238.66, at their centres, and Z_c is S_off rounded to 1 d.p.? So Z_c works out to 0.9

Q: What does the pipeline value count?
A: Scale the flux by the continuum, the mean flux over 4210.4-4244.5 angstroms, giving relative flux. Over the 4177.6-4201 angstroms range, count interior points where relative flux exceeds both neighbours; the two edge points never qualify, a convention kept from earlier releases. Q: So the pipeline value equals 5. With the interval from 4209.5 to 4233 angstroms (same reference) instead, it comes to 3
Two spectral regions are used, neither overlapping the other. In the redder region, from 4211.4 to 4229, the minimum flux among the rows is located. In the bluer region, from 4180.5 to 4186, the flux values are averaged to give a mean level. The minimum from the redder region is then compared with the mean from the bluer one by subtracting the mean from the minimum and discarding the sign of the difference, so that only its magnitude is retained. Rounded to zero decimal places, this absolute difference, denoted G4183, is 34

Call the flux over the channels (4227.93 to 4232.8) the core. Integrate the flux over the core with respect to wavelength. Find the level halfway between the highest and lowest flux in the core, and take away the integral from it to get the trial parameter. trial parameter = -544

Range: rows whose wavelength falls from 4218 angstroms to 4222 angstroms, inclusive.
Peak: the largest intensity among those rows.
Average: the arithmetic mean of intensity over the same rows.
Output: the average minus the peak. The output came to -4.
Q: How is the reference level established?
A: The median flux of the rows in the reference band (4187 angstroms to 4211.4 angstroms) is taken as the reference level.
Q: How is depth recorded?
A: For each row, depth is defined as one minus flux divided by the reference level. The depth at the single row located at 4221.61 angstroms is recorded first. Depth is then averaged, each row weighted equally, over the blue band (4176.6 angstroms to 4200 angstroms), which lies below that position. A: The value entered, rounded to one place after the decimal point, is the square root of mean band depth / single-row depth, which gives 0.3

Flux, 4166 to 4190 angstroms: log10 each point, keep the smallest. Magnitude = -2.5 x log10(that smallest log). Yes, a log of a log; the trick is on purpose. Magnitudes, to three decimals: -0.798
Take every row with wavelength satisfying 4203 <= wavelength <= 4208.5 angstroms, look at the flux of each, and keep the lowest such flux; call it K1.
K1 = 136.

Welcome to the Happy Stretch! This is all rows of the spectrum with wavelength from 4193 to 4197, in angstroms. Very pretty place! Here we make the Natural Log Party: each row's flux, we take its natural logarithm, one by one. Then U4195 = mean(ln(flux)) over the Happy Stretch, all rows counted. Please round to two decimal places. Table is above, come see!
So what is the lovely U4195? 4.98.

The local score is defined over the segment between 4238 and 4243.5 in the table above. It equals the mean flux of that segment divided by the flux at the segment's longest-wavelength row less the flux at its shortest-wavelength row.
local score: 35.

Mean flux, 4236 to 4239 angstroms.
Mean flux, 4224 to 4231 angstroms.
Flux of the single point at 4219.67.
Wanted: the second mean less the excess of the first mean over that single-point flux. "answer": 146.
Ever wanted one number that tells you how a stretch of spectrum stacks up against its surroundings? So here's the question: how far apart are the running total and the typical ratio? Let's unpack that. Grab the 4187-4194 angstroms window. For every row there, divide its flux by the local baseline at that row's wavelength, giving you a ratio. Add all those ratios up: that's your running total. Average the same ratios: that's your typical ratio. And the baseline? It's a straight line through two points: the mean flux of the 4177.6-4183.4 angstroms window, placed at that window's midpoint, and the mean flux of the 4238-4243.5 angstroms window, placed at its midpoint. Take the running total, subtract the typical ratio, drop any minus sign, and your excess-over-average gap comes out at 6.1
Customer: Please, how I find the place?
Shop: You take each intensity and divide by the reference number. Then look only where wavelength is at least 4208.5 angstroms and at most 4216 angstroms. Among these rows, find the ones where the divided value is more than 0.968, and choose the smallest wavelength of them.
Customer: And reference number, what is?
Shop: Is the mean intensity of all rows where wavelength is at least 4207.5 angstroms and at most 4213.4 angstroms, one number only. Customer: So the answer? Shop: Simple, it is 4208.99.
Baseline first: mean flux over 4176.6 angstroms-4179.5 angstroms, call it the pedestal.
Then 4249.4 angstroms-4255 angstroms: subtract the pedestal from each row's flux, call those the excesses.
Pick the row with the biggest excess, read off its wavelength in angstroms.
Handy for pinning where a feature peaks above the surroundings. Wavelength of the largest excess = 4250.87 angstroms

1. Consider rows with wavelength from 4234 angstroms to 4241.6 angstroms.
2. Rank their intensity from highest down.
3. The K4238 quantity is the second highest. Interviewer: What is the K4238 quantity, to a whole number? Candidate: 147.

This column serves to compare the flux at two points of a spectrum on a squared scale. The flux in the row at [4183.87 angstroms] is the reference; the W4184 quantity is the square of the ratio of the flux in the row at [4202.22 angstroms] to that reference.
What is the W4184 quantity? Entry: 0.85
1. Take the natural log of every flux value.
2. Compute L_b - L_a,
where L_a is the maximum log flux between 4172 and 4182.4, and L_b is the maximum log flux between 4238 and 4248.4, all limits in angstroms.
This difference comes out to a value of -0.03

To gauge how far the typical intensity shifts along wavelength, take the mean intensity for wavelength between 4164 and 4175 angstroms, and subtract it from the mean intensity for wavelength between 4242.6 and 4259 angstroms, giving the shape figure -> 6.5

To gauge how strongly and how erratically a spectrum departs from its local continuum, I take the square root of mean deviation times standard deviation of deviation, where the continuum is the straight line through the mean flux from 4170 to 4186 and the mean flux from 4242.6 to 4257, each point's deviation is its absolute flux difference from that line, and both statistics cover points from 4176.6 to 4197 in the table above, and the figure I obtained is 7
